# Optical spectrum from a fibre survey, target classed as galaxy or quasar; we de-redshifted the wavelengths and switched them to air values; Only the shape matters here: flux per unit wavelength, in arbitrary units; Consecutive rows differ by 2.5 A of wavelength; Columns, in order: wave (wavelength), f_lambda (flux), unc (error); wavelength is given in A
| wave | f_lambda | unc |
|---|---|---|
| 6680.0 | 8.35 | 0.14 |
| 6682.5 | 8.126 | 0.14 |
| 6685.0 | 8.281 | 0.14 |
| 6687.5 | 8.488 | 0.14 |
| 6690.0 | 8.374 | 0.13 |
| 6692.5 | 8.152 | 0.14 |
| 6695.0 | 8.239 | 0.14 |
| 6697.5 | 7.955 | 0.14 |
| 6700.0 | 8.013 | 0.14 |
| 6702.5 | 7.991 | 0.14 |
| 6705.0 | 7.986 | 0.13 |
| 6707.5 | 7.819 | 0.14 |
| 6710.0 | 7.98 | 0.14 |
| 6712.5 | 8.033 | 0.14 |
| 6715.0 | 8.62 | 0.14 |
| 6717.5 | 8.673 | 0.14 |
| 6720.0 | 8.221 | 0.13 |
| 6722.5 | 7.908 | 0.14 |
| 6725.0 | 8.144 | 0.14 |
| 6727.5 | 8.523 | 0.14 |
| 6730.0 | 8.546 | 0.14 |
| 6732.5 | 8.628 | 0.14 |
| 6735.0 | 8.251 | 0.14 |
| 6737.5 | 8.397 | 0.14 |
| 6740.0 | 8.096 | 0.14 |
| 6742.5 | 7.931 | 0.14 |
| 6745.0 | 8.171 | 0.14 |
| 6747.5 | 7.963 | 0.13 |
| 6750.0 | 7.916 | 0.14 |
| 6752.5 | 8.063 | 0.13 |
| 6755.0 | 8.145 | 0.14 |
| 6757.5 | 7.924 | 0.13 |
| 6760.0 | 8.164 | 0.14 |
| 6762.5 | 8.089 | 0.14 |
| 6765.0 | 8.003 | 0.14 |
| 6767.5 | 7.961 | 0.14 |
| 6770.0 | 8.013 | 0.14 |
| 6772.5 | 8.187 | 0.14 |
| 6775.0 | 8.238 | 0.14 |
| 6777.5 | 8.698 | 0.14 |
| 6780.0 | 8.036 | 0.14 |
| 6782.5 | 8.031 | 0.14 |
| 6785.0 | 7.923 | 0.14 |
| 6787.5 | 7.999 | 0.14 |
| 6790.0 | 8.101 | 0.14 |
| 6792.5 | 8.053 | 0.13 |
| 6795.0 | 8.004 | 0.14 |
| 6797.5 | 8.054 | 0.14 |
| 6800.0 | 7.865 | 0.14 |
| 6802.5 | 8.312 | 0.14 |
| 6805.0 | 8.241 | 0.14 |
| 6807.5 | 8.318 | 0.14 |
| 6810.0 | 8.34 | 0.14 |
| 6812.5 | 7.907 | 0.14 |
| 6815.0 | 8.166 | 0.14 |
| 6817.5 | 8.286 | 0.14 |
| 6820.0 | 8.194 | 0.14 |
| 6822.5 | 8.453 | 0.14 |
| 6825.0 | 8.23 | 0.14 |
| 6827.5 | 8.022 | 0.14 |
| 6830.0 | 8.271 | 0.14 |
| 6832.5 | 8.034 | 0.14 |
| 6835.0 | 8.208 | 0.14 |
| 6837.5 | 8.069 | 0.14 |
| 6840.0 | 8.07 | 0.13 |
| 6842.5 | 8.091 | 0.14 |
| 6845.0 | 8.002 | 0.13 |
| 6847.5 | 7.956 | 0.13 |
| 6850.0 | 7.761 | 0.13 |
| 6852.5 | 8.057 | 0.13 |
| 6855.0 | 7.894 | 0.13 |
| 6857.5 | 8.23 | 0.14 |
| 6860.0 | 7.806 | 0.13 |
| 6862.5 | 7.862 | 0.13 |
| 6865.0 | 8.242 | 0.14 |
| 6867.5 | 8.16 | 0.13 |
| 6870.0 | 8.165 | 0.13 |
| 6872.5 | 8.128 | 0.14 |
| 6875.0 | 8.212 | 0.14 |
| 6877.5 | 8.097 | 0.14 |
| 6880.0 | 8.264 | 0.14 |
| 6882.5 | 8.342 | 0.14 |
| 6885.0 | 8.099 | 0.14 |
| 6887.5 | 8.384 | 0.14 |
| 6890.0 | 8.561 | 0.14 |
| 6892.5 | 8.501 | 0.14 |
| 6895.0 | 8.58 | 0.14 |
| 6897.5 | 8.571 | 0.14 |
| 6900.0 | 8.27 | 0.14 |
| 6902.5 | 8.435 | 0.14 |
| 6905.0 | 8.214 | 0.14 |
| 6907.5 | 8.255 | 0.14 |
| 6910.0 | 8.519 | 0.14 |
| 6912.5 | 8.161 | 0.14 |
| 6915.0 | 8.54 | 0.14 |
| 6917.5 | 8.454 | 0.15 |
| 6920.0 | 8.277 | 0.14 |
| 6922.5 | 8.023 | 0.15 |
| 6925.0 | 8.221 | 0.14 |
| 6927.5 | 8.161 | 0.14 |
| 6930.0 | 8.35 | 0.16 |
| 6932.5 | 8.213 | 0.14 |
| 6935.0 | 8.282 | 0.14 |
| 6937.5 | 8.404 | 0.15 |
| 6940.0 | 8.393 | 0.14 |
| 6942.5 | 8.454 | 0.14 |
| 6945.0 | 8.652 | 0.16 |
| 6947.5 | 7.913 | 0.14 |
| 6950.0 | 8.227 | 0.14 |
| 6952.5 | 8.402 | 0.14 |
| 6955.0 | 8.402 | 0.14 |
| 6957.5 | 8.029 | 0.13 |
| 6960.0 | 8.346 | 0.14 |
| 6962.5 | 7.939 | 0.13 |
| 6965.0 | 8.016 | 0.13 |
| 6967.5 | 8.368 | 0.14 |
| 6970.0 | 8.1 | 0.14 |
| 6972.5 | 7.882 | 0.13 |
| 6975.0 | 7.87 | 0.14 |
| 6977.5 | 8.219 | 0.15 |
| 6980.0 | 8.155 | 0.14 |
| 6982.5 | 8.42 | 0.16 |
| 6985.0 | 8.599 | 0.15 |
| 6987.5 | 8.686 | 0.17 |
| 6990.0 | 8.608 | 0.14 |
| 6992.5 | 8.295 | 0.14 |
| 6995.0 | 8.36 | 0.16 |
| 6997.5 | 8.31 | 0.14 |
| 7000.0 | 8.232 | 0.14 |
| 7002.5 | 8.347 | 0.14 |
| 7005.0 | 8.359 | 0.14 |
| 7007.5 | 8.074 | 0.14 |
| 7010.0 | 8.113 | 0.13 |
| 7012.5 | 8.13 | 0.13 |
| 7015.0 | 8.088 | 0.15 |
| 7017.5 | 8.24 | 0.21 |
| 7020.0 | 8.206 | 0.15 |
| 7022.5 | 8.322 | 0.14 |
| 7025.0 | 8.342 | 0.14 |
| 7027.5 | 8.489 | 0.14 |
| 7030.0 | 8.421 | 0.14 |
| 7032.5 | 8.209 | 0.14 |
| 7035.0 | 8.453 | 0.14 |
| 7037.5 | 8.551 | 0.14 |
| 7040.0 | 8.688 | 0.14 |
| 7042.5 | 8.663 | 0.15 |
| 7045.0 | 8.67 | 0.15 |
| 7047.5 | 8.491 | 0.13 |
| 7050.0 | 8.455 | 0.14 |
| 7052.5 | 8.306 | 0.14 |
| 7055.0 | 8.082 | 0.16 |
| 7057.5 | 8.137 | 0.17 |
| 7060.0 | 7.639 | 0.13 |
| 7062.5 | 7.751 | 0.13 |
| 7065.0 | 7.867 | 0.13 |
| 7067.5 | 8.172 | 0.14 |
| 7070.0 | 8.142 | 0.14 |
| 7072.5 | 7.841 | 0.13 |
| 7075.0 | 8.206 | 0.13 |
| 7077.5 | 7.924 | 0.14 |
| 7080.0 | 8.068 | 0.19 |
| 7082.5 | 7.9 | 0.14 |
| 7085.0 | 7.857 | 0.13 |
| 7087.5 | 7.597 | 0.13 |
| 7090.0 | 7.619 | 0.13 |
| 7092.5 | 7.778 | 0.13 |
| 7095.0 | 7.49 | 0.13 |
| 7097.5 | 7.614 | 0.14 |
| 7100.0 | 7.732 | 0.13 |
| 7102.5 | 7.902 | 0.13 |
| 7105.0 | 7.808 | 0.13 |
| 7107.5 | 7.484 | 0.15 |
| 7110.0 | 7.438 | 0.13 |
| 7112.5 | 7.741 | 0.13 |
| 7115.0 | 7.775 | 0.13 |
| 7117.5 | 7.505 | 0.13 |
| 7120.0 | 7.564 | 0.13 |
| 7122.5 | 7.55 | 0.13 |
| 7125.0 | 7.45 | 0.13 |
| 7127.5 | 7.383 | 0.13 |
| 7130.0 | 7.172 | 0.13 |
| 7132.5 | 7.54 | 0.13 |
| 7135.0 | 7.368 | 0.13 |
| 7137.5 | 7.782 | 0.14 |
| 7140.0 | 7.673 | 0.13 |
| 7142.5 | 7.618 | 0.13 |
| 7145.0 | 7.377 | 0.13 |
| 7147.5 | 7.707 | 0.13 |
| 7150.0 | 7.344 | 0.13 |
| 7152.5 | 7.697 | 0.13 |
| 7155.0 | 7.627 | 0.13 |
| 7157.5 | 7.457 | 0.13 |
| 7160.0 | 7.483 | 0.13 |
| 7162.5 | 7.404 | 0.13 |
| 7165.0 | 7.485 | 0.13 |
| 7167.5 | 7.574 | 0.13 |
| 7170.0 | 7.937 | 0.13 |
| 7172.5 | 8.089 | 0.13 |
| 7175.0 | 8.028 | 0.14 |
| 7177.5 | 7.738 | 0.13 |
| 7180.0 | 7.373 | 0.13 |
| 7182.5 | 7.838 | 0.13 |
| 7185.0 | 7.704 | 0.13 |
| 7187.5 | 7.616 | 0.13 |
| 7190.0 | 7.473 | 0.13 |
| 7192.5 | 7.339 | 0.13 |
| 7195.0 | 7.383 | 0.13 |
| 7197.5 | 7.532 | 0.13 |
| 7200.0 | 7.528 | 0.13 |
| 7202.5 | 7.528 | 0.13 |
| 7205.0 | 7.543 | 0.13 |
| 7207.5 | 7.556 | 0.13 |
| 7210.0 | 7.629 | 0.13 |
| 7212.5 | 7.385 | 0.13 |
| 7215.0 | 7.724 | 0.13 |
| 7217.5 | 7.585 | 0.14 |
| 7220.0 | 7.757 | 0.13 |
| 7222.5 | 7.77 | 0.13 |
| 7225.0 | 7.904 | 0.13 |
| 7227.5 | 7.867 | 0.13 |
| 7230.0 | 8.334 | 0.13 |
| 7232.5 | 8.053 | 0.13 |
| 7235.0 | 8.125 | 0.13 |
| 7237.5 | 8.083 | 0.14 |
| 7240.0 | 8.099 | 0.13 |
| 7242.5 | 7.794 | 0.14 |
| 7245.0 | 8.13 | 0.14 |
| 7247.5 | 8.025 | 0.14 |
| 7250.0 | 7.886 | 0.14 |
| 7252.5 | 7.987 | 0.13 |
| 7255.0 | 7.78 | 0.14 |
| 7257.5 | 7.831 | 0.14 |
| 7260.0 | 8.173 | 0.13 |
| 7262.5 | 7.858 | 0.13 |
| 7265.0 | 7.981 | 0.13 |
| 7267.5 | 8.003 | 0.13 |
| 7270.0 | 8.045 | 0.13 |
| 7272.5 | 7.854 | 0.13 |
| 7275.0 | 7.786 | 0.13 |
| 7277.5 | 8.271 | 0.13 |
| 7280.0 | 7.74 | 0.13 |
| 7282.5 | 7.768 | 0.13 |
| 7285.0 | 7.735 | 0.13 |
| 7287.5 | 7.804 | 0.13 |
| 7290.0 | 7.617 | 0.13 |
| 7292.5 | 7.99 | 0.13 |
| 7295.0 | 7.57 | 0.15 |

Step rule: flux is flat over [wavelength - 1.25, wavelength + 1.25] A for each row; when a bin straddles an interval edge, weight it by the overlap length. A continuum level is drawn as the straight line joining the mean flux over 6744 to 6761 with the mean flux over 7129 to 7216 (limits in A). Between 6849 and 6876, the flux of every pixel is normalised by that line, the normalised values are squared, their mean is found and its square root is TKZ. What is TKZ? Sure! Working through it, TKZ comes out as 1.016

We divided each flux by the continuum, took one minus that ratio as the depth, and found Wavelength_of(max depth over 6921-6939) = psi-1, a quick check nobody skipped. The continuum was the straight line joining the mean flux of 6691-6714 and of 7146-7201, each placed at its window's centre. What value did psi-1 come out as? 6922.5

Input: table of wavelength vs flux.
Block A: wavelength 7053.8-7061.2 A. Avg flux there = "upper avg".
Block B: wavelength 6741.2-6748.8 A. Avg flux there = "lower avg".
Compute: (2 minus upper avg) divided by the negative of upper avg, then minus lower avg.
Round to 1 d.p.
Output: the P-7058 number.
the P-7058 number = -7.3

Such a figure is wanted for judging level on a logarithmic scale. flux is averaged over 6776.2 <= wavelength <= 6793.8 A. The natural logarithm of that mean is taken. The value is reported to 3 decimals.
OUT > 2.094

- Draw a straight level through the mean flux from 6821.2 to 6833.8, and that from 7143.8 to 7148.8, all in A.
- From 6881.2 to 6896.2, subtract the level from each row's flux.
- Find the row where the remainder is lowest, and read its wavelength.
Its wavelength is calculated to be 6885.0 A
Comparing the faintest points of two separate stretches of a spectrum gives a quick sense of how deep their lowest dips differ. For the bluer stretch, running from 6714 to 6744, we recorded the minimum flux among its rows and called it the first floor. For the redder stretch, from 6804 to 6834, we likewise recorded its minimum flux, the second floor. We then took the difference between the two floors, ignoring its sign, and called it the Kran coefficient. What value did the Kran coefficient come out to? 0.0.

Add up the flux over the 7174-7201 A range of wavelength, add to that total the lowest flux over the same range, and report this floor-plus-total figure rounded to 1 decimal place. 90.9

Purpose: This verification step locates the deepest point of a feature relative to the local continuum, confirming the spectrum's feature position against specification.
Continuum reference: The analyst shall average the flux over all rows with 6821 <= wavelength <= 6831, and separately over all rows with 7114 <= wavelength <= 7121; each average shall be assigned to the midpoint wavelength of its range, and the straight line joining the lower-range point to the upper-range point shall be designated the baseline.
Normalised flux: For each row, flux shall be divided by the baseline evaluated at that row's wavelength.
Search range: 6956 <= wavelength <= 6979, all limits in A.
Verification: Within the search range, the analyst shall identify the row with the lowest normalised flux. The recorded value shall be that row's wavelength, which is 6975.0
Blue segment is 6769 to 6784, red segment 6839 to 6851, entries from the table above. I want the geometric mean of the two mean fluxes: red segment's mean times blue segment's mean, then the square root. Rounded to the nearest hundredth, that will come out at 8.09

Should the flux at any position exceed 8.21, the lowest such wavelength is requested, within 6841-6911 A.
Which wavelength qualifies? 6857.5 A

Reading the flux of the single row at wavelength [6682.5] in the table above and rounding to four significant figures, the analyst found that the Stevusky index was 8.126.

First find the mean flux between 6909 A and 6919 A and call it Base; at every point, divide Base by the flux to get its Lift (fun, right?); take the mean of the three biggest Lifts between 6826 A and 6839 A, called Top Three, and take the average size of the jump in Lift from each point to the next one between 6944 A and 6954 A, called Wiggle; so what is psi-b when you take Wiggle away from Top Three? 1.00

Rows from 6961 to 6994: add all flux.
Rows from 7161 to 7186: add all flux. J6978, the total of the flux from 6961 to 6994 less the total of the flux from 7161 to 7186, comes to 30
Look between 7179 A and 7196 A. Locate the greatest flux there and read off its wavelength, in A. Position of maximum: 7182.5 A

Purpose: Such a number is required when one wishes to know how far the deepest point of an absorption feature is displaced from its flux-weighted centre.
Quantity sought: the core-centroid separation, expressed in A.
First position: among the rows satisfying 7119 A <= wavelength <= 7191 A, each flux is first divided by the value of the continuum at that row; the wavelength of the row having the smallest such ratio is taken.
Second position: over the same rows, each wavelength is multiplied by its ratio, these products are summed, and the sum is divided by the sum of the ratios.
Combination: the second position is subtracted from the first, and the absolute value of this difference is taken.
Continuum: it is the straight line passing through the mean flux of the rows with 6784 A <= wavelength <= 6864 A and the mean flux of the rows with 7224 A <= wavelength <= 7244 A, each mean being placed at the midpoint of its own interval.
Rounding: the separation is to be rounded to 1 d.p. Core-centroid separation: 25.2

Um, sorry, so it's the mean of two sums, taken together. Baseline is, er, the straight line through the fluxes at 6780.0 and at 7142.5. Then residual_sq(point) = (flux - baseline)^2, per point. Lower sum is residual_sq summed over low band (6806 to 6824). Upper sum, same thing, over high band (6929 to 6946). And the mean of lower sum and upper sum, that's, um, 1.37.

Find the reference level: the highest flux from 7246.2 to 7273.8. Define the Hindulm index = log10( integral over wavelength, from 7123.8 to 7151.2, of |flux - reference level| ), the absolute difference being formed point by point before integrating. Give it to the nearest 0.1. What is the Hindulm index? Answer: 1.3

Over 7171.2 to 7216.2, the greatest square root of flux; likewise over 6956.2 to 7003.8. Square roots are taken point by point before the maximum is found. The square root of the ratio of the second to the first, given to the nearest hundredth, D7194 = 1.02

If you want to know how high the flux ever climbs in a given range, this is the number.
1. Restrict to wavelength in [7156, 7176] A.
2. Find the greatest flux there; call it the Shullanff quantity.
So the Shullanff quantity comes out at 8.089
